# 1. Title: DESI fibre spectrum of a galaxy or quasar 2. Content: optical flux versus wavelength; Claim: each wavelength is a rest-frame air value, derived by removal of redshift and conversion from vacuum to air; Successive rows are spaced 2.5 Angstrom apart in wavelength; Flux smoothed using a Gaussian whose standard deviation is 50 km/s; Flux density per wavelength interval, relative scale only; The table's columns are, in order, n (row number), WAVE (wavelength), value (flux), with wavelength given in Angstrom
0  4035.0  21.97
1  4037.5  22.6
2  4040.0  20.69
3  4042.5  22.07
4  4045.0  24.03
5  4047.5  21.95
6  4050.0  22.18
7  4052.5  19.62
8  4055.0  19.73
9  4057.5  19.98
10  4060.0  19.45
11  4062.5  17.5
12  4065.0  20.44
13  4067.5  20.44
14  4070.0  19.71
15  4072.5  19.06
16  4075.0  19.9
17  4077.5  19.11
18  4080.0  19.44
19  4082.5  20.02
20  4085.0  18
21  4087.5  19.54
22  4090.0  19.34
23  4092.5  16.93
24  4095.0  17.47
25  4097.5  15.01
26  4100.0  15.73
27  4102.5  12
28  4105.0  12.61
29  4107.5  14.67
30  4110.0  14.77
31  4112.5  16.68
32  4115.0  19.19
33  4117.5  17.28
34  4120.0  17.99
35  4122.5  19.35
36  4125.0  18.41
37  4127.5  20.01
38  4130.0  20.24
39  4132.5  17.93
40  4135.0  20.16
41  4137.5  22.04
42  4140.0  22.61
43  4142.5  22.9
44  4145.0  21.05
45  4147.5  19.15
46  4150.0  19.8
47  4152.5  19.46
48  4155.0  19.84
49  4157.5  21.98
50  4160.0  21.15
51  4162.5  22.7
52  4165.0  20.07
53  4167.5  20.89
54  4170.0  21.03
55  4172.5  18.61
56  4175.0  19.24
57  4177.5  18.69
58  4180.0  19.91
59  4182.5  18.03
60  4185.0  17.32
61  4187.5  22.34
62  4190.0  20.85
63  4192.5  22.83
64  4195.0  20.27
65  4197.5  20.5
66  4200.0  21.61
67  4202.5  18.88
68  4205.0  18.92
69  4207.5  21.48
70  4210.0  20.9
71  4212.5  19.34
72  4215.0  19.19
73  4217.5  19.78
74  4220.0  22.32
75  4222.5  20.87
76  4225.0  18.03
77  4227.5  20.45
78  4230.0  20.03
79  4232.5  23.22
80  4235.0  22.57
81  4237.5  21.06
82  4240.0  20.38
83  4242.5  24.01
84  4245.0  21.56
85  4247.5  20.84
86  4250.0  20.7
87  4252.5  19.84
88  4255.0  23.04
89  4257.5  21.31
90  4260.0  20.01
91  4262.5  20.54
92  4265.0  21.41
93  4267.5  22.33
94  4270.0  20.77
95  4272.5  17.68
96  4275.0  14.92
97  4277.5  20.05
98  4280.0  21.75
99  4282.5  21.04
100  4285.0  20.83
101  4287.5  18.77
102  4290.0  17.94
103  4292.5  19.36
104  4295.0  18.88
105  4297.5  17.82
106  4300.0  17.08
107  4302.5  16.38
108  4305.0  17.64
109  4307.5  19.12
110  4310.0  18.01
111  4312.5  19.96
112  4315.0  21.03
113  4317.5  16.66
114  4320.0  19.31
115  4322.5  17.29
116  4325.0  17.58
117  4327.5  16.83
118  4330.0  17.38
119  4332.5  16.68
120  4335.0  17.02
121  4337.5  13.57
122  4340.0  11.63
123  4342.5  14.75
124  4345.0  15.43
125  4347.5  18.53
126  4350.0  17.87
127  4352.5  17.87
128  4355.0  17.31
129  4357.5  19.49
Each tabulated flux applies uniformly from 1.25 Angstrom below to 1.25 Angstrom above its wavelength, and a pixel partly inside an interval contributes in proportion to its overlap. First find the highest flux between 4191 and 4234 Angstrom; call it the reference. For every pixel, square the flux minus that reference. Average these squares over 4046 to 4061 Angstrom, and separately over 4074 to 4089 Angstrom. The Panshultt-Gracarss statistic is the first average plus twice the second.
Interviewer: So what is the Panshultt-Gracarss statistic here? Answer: 40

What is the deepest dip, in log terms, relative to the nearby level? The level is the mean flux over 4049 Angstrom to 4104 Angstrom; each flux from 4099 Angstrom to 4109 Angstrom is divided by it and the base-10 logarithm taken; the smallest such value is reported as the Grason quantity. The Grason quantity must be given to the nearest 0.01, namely -0.19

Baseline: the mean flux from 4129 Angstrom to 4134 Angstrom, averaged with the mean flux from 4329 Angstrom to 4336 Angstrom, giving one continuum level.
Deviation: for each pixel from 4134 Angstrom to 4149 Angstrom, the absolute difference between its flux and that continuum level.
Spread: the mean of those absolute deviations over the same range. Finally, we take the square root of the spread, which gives 1.81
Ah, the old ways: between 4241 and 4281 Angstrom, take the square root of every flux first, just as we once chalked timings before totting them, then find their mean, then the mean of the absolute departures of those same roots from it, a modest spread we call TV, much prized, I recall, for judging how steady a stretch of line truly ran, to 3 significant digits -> 0.155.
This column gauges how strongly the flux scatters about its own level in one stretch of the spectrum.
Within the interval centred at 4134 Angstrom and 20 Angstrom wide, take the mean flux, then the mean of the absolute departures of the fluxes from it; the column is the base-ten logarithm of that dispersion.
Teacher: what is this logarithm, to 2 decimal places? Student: 0.17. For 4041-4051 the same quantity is -0.13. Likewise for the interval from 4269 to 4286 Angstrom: 0.27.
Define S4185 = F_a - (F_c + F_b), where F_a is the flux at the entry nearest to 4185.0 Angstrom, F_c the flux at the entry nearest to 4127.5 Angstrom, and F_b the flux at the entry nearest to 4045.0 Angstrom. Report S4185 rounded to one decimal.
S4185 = -26.7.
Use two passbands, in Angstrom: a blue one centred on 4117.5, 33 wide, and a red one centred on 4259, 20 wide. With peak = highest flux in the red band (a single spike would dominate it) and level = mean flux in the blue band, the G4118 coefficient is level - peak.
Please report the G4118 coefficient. -6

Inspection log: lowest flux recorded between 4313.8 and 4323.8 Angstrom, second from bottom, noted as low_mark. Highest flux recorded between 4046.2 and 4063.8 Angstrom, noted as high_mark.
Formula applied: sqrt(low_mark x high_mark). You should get 19.6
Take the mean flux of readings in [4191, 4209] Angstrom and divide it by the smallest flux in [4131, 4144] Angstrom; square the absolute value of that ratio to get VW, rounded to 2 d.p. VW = 1.33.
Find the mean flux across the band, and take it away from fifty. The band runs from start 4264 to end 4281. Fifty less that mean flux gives 30.2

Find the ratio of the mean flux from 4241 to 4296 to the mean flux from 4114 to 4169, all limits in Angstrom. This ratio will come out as 1.01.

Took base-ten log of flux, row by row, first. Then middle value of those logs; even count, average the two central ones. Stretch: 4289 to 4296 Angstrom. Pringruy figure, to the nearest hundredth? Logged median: 1.28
